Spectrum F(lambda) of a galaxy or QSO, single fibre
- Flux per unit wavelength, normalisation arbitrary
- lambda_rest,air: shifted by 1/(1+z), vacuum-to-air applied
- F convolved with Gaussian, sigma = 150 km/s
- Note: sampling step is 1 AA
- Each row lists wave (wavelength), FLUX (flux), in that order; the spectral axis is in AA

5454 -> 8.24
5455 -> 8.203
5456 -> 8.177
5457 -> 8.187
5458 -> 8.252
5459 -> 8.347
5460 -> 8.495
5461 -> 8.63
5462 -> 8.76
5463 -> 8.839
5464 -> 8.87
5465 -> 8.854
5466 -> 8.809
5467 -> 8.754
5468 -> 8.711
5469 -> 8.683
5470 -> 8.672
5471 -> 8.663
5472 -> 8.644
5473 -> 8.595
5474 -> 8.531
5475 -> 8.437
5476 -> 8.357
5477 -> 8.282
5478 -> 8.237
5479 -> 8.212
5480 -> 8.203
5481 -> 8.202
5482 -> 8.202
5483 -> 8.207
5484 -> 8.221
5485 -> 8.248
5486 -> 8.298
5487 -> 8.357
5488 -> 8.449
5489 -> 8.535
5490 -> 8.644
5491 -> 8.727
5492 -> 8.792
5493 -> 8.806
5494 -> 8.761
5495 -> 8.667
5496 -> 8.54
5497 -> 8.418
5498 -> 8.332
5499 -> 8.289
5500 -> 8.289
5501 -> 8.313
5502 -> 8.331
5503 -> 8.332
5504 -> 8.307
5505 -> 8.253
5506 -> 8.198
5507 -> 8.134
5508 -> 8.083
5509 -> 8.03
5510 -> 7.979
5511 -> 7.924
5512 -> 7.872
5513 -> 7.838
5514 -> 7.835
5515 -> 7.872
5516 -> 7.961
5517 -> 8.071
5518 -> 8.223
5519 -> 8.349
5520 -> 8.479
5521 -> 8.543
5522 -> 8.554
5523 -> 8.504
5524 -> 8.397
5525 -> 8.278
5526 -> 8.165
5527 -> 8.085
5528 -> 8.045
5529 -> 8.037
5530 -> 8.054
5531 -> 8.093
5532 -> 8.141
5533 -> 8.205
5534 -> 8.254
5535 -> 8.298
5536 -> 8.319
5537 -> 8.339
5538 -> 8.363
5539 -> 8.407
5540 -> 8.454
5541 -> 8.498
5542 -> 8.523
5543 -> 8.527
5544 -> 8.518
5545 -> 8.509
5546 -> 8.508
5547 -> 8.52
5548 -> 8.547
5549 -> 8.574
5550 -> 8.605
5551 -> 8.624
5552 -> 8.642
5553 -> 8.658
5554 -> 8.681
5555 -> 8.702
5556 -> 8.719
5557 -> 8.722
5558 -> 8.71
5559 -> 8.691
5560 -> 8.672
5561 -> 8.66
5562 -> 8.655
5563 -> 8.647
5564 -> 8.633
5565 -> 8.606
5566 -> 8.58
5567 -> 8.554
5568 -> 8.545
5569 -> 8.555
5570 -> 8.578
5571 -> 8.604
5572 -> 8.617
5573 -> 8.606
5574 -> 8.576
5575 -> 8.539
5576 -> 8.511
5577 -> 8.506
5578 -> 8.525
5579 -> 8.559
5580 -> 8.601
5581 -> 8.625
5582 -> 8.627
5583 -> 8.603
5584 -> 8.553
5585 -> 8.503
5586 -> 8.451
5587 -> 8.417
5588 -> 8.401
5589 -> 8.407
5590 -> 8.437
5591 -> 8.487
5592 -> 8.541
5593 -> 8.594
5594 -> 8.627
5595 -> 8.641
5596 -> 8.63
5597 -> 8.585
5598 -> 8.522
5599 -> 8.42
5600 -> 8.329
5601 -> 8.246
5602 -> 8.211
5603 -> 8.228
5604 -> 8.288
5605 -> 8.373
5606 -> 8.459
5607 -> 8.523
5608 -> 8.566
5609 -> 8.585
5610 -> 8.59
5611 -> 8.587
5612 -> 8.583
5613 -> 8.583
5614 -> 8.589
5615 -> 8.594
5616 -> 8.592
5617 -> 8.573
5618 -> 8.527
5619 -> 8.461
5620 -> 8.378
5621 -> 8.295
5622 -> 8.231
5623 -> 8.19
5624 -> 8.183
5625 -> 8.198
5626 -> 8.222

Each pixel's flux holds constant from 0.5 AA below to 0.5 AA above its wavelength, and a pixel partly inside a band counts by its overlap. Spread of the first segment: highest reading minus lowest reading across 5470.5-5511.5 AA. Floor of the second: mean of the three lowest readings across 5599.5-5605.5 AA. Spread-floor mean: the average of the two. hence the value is 4.56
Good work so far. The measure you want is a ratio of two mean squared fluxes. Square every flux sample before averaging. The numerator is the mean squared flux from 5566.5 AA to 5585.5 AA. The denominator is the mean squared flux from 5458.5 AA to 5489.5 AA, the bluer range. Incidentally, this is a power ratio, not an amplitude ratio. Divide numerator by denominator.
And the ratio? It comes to 1.02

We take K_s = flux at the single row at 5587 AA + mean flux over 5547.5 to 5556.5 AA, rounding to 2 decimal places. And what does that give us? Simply 17.06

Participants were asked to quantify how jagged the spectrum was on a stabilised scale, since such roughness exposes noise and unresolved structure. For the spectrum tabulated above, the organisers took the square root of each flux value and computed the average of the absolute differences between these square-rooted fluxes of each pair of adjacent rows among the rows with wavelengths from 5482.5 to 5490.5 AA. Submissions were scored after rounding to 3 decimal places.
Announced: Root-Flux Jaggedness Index 0.011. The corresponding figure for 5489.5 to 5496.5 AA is 0.012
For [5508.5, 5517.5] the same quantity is 0.010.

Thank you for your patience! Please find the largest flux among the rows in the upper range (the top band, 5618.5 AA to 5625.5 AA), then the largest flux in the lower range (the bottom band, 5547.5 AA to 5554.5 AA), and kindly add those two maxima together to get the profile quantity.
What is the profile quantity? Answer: 17.1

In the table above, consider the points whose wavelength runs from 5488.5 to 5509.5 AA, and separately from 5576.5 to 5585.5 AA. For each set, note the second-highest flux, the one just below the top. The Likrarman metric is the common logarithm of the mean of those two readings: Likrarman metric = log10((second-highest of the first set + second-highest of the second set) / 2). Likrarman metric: 0.940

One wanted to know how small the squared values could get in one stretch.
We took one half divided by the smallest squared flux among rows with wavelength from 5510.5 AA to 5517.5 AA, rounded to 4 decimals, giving 0.0081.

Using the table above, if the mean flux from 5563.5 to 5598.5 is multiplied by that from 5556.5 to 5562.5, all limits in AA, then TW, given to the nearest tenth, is 74.3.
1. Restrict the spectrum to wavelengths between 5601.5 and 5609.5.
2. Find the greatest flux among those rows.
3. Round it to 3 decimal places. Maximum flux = 8.585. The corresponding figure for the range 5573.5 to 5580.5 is 8.601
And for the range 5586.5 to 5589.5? 8.417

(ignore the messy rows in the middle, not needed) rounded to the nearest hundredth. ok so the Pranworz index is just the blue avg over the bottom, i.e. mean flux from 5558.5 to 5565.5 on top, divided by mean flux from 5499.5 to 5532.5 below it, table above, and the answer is 1.06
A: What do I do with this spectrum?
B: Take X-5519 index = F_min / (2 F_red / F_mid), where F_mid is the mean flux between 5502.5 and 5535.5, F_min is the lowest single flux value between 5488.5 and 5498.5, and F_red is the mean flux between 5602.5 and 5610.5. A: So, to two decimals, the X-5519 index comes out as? 4.02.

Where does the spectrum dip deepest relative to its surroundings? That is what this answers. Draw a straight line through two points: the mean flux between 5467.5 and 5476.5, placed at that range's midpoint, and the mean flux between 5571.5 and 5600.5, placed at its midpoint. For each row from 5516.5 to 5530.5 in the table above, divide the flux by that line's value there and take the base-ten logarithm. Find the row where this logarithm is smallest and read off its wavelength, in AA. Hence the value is 5529 AA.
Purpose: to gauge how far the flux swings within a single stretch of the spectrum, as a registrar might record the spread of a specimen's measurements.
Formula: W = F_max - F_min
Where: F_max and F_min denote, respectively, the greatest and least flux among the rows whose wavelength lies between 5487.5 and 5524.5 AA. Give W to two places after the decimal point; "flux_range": 0.97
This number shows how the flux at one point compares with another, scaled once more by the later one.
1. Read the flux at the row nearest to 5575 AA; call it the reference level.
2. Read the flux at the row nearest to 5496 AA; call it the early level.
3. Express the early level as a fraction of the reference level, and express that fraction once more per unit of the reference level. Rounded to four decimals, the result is 0.1171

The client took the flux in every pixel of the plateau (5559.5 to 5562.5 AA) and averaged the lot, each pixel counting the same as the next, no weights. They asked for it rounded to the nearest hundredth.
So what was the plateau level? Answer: 8.66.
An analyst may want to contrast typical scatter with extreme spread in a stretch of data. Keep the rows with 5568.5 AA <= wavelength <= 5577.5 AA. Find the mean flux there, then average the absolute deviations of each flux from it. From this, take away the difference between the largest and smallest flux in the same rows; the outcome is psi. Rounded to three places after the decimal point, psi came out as -0.077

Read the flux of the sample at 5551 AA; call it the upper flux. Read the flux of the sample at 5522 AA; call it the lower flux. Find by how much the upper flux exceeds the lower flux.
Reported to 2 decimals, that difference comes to 0.07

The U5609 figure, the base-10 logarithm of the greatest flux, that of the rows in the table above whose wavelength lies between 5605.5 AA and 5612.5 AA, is 0.934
